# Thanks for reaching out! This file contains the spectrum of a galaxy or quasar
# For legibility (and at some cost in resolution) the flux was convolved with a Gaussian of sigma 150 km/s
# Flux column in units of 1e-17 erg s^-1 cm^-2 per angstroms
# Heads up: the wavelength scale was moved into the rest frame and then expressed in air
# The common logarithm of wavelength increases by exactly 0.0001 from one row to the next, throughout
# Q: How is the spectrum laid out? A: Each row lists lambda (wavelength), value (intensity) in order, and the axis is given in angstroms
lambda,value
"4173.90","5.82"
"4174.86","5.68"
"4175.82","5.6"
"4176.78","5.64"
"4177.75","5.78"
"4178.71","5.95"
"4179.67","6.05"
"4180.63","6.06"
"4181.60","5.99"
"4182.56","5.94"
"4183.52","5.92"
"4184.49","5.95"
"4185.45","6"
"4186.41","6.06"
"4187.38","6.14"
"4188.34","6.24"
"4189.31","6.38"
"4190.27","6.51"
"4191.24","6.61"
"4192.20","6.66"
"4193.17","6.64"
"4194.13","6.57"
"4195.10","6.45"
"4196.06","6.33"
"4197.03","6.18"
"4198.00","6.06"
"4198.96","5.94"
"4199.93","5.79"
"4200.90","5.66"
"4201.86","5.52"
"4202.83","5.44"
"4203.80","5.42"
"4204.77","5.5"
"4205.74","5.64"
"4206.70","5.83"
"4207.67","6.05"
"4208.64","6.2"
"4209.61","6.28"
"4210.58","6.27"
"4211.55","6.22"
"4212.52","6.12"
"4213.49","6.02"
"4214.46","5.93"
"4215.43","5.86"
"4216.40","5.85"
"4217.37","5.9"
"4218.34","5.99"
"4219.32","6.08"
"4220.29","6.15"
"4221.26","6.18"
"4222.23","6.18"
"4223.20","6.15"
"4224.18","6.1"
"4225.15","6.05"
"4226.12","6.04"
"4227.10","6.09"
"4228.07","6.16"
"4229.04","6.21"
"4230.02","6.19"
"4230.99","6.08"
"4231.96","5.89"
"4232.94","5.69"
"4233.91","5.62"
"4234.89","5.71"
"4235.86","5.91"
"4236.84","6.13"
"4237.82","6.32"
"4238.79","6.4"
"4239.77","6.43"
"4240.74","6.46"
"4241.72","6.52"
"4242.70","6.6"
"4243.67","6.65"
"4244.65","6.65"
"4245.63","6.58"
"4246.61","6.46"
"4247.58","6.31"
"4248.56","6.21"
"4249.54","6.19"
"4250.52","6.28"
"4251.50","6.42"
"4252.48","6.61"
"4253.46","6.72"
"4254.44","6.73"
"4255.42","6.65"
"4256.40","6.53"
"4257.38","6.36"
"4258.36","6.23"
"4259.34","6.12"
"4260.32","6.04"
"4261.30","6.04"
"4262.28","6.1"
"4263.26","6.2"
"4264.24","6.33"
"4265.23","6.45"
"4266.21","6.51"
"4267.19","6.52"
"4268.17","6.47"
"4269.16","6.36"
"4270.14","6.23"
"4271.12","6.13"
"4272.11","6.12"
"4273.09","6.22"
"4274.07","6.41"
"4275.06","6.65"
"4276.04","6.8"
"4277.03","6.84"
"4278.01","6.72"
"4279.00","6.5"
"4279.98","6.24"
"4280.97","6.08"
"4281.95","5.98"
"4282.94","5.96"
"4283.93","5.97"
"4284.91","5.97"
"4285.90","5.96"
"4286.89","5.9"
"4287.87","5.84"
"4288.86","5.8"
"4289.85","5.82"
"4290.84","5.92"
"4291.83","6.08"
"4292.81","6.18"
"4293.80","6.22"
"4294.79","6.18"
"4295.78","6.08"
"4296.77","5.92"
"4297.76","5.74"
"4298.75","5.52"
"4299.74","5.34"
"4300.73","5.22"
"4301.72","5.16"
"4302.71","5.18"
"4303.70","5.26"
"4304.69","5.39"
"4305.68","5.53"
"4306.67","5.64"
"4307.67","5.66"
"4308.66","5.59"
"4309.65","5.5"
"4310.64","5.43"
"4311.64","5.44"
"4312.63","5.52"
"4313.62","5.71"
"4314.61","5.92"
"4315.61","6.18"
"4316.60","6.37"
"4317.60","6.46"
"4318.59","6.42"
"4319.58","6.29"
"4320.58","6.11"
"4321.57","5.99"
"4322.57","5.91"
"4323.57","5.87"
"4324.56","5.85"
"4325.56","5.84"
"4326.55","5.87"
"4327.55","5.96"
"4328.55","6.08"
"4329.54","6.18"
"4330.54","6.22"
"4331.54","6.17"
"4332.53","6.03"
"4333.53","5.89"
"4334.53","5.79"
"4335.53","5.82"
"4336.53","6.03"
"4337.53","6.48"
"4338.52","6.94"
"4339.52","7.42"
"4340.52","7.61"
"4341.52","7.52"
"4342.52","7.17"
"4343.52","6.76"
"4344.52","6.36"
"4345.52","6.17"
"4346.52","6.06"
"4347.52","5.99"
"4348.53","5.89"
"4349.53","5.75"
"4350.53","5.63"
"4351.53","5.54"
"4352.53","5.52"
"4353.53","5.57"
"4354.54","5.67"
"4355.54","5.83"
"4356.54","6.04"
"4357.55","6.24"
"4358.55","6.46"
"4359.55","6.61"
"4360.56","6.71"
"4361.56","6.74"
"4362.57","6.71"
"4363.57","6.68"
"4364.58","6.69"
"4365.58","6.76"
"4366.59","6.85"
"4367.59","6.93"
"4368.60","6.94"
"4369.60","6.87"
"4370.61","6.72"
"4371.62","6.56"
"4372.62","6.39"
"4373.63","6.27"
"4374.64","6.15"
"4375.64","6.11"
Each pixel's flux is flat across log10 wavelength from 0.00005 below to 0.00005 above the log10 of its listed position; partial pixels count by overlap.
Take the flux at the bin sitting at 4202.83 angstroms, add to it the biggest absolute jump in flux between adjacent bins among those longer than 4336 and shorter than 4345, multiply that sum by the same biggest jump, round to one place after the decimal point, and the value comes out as 2.8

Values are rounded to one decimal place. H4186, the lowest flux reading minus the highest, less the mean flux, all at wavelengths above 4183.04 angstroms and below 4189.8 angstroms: -6.6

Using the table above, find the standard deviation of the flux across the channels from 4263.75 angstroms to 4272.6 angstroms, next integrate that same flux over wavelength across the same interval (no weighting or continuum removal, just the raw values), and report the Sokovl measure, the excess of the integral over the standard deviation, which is 56.0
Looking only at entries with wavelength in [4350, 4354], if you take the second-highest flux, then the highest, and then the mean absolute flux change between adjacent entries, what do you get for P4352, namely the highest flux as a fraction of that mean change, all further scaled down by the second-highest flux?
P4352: 19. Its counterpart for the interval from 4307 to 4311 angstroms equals 13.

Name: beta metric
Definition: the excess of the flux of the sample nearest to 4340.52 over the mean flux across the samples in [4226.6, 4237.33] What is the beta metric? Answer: 1.6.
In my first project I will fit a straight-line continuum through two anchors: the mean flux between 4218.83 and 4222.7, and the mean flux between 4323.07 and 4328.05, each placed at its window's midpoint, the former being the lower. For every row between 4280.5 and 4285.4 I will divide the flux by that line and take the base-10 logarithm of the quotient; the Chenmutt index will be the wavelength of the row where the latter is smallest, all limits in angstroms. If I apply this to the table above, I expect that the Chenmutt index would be 4282.94 angstroms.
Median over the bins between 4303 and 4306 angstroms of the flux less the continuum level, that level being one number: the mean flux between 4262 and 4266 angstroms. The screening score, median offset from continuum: -0.9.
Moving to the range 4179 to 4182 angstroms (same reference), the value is -0.2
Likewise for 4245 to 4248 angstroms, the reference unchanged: 0.2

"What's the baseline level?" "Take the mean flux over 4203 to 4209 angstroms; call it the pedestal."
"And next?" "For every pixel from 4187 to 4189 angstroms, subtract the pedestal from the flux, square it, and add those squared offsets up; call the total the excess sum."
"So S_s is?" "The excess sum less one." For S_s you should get -0.6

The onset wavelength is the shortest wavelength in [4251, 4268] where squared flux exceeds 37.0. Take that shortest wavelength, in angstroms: 4251.50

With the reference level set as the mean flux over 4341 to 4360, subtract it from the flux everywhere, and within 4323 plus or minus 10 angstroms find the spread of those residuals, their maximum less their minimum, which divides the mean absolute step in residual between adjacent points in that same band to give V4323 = 0.14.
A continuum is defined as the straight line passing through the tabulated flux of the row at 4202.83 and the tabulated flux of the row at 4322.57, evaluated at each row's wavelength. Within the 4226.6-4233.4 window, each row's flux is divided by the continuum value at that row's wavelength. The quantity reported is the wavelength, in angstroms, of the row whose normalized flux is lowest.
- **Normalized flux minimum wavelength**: 4232.94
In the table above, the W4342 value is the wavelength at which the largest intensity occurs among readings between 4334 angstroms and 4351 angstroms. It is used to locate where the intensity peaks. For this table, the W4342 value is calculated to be 4340.52 angstroms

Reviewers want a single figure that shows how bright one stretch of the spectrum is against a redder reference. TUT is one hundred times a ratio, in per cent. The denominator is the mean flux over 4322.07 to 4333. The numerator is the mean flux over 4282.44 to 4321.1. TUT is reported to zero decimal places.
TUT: 97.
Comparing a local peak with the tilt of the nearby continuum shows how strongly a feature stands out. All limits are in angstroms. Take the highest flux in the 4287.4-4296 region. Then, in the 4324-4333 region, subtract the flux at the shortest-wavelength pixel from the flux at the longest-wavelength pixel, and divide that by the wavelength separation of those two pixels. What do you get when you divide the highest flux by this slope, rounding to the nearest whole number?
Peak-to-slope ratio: 275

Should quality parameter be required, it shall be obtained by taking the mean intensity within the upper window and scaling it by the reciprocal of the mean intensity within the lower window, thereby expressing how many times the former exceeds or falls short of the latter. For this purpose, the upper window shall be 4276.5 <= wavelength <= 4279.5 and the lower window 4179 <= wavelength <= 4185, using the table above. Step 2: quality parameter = 1.12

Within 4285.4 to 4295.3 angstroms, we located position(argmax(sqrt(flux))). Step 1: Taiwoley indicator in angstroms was 4293.80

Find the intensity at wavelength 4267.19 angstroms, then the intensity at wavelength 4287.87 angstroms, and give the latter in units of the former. 0.90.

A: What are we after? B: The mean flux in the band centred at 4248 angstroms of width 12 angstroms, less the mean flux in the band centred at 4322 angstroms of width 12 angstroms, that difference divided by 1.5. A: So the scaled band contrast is 0.26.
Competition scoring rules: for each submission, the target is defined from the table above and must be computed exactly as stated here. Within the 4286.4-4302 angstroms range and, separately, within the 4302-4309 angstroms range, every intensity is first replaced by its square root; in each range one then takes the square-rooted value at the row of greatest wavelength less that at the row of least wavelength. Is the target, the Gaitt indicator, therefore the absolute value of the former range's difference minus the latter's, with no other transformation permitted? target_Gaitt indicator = 0.25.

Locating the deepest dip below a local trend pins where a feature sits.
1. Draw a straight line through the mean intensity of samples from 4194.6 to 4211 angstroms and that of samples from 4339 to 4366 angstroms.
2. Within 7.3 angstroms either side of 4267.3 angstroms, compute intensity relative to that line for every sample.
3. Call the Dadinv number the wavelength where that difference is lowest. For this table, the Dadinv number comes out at 4261.30 angstroms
